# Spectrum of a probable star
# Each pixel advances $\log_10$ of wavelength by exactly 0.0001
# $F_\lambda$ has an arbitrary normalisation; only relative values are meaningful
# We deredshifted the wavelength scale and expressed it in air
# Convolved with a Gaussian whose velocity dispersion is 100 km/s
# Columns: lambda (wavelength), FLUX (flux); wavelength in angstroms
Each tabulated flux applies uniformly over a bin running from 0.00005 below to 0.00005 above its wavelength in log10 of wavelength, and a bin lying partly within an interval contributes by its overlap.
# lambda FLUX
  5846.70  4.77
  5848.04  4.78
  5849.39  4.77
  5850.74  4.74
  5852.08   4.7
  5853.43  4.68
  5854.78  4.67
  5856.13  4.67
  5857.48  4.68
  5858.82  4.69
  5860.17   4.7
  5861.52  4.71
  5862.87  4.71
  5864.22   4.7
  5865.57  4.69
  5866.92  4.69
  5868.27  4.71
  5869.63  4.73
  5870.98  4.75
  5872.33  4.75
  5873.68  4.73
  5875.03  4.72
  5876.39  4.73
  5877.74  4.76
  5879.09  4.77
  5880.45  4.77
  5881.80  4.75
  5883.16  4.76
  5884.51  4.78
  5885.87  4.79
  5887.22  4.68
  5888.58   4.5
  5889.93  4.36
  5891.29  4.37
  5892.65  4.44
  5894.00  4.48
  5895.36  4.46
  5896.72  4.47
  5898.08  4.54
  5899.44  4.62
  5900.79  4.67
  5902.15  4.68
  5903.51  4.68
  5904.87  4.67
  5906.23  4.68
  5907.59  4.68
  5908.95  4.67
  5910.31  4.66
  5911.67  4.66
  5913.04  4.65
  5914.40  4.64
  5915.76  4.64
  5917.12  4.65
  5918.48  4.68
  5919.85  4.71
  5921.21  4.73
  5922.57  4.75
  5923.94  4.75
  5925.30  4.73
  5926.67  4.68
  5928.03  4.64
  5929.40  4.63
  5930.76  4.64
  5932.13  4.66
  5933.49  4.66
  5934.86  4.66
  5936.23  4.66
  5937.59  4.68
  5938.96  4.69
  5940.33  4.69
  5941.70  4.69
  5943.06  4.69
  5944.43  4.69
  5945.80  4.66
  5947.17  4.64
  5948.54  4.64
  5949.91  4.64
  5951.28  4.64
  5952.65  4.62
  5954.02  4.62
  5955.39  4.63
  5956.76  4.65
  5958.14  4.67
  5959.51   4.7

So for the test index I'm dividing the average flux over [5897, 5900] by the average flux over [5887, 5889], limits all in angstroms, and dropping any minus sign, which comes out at 1.00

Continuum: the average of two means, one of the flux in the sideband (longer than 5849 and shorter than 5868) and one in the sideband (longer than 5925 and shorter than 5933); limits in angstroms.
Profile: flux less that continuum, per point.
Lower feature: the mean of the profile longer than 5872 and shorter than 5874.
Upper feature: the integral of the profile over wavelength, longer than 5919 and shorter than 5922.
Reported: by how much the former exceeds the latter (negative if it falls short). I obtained -0.05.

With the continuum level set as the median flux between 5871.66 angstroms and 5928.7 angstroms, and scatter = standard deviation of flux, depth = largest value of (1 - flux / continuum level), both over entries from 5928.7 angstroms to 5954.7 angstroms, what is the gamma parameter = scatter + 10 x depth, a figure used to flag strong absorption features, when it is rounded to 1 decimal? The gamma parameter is 0.2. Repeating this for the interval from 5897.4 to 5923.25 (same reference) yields 0.3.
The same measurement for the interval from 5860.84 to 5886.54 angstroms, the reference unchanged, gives 0.0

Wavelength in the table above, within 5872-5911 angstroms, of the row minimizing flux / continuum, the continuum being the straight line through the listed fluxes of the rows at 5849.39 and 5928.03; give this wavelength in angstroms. 5889.93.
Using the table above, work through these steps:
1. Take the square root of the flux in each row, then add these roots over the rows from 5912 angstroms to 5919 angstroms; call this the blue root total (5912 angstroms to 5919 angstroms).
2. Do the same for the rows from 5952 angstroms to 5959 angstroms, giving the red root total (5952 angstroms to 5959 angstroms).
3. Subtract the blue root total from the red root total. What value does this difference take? -0.016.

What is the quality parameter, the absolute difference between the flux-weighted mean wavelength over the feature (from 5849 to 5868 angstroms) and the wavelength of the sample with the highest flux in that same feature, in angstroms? 8.8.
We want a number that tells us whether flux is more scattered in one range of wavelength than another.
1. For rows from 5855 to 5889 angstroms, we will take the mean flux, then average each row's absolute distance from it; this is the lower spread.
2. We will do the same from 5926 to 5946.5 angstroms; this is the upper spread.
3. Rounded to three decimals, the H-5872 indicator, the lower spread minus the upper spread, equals 0.020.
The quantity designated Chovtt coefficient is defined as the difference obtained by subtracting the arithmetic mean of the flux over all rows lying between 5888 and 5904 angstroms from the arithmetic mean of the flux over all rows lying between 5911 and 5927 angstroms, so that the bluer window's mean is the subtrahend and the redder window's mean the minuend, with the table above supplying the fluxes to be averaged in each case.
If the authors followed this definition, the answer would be 0.17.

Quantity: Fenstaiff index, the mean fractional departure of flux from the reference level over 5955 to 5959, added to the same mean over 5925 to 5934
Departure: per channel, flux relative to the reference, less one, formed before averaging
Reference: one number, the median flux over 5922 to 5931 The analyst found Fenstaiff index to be -0.010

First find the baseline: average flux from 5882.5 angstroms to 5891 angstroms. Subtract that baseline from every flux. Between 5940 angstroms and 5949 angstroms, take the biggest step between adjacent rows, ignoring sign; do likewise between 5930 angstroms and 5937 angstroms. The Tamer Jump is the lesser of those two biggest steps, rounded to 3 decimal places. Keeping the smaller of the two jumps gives 0.020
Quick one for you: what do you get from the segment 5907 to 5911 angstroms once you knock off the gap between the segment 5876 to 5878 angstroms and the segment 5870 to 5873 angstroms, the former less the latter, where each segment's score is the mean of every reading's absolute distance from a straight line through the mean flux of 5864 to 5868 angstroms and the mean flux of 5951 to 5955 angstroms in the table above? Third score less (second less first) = 0.01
